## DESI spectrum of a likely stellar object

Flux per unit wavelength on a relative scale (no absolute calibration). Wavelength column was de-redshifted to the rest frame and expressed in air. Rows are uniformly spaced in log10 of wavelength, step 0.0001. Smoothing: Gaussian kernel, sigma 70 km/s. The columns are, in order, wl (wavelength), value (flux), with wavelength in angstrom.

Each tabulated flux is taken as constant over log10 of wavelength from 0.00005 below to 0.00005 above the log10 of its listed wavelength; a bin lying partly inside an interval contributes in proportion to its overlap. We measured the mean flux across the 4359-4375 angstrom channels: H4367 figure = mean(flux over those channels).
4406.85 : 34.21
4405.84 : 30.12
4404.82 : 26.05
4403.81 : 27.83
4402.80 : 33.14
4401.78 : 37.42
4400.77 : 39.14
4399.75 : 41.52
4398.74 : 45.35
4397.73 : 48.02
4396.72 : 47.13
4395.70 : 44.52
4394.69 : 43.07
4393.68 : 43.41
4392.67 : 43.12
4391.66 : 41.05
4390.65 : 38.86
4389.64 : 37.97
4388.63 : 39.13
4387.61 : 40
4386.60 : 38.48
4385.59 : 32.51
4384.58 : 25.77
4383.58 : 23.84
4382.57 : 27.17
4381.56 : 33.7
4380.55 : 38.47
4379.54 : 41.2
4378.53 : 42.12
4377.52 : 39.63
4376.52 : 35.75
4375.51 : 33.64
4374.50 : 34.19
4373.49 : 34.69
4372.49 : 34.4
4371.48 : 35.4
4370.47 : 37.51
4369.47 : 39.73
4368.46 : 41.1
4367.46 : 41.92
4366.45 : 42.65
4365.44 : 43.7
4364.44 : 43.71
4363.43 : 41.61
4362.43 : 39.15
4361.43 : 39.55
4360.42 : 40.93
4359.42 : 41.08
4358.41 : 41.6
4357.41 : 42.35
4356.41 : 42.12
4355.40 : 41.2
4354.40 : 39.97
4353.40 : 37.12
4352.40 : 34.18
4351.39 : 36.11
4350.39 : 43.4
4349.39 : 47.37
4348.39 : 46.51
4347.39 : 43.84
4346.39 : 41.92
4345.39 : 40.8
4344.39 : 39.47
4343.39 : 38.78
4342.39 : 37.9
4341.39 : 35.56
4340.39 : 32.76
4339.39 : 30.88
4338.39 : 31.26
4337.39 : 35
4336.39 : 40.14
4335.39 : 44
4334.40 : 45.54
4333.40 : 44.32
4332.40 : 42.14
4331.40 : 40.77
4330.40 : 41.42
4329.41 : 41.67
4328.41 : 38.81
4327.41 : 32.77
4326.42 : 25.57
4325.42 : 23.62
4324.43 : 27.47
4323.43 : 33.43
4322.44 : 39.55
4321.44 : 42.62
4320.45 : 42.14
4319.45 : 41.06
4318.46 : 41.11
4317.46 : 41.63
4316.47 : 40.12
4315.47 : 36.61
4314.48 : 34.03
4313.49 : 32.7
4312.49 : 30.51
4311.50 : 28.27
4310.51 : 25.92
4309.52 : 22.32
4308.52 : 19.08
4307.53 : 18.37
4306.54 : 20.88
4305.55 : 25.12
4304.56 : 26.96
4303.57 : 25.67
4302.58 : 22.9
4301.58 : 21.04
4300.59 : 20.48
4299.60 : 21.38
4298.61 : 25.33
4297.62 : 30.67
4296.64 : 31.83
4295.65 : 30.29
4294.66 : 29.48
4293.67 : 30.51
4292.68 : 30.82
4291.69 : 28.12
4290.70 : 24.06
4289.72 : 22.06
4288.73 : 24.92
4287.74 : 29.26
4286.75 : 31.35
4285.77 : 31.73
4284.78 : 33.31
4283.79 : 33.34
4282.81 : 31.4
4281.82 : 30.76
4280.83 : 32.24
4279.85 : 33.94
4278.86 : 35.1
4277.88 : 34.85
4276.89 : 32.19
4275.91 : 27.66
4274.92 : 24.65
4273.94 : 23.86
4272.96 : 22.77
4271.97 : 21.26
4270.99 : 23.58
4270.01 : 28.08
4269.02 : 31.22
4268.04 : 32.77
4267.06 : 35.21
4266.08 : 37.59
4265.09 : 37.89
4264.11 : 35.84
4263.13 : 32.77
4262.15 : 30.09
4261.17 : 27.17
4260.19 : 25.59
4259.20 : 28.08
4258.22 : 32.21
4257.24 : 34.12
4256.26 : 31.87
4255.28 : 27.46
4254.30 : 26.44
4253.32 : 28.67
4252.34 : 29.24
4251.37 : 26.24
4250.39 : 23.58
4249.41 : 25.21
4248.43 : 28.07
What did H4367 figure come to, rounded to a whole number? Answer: 39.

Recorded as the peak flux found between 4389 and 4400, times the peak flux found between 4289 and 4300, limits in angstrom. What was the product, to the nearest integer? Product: 1528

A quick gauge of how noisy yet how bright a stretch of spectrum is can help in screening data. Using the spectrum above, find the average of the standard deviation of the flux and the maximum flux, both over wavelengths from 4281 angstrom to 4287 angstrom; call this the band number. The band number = 17.2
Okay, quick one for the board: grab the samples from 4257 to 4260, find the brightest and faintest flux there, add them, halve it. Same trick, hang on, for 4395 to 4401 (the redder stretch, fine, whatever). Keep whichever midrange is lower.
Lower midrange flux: 31.1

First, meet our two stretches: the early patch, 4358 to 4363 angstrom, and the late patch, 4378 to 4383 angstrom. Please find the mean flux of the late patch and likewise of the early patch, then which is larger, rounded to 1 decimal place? 40.5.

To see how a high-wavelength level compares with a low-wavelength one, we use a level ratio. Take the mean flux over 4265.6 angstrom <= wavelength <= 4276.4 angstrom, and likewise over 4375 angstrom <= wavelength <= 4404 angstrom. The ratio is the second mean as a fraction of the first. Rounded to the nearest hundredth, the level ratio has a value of 1.36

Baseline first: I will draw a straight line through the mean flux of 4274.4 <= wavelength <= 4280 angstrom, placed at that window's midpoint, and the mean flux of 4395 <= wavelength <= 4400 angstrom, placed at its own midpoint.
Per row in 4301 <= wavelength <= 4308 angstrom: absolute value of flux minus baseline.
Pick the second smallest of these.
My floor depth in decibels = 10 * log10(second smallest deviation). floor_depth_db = 9.4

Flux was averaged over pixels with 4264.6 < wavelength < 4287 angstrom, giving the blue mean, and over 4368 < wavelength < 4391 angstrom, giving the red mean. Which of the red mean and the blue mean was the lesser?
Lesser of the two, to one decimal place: 30.7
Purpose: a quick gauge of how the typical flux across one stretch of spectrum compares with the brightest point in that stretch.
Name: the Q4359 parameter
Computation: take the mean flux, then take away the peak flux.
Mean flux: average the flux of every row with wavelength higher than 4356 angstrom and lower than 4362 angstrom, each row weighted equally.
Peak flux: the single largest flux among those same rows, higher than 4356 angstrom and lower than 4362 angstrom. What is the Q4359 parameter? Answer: -1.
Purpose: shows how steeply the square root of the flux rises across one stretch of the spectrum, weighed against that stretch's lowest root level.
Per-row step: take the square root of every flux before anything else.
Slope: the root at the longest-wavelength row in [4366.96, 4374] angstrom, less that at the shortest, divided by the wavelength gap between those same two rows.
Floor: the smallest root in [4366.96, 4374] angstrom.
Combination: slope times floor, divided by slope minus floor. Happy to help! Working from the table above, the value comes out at 0.10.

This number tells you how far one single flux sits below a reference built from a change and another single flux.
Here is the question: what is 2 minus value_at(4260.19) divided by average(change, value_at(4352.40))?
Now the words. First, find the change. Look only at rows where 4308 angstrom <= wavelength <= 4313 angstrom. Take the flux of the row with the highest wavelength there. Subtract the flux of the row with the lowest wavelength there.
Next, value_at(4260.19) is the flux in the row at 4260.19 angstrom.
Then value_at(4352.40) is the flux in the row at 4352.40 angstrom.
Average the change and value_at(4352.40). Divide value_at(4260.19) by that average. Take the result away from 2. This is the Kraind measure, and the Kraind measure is 0.9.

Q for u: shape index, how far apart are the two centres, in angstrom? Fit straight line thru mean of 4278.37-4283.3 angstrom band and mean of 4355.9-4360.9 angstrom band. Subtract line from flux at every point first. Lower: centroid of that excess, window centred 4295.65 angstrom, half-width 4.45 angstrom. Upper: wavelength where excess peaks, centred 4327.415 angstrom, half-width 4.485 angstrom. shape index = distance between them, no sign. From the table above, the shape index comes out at 32.8 angstrom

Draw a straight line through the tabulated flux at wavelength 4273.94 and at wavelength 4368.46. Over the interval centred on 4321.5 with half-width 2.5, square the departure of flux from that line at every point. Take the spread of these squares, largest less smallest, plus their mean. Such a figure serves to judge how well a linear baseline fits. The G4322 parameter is 166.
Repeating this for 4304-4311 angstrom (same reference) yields 193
